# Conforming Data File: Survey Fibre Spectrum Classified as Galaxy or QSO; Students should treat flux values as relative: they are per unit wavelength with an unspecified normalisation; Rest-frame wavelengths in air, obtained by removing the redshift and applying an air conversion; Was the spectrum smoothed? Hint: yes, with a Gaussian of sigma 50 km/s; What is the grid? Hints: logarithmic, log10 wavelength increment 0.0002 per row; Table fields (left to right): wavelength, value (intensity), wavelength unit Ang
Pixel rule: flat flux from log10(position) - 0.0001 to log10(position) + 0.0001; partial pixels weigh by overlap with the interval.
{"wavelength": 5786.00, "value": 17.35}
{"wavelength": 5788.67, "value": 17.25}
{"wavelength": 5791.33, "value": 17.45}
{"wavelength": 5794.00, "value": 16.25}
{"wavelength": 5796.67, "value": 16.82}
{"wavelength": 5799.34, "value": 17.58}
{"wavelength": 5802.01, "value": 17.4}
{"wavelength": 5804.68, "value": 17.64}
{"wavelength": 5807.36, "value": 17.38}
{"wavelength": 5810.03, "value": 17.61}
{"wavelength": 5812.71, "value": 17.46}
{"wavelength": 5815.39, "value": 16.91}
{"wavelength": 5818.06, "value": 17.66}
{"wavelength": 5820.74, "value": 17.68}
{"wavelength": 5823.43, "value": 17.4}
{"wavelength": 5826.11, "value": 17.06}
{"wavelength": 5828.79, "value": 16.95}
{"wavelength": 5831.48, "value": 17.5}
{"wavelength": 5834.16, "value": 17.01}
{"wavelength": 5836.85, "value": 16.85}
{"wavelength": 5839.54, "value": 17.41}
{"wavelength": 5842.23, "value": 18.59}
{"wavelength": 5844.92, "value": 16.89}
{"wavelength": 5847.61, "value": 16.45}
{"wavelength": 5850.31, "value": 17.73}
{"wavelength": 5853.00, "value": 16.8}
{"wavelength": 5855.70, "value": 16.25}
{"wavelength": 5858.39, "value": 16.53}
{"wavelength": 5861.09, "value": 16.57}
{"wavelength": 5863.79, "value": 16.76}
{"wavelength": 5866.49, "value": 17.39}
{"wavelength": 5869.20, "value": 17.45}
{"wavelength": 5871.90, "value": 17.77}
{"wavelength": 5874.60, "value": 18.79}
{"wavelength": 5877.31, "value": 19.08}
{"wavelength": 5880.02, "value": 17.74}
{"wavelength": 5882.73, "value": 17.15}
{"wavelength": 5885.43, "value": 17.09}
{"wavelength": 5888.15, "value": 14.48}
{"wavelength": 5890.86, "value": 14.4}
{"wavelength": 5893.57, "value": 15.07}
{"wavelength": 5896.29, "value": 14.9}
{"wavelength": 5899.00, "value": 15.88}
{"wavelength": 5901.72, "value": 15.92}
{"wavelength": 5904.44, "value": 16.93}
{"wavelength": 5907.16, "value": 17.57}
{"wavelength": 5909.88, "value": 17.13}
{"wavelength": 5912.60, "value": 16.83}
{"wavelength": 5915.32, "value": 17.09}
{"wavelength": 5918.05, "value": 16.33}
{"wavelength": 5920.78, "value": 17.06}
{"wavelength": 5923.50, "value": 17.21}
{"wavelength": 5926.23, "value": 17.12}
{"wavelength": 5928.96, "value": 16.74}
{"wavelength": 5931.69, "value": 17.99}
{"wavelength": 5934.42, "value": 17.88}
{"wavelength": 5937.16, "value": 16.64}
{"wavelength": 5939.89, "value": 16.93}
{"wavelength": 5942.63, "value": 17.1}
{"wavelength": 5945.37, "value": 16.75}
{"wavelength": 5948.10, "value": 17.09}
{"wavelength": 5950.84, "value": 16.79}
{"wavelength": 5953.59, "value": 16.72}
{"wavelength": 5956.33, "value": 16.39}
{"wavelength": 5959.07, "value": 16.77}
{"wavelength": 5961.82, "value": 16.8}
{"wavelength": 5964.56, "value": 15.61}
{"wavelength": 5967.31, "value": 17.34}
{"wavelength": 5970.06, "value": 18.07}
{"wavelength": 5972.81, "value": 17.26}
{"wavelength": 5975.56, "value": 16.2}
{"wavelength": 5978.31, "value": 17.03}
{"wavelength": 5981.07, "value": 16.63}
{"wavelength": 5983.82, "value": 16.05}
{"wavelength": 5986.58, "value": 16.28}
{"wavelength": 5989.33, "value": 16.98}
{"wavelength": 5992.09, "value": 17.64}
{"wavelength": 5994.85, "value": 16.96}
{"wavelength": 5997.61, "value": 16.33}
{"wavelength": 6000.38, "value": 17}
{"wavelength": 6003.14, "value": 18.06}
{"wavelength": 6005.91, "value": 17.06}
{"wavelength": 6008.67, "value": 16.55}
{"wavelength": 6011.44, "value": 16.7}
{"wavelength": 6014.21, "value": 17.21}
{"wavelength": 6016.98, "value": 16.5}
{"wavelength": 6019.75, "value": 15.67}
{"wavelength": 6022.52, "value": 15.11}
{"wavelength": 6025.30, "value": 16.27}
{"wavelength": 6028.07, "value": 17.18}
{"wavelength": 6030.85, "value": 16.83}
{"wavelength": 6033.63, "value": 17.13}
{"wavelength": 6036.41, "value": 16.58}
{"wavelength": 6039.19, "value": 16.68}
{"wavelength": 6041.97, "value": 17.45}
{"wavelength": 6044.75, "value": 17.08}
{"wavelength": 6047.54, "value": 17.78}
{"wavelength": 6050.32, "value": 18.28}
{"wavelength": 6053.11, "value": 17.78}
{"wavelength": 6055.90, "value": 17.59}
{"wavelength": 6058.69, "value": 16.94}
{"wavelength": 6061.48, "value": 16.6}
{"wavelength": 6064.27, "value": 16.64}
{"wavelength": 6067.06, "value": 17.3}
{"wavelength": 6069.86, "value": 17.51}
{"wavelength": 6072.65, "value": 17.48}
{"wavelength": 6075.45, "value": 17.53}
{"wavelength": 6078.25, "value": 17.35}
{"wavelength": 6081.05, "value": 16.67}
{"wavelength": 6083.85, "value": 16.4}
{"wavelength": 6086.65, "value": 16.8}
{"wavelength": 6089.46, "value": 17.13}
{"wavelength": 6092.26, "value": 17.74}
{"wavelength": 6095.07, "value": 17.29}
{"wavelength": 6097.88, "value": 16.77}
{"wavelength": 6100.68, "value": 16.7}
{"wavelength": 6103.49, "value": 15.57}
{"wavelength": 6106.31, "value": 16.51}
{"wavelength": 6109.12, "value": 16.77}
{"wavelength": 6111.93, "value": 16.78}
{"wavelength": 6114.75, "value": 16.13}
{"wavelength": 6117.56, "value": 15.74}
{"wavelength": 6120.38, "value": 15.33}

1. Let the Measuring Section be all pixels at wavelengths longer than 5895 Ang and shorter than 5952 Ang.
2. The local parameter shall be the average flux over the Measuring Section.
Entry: 16.9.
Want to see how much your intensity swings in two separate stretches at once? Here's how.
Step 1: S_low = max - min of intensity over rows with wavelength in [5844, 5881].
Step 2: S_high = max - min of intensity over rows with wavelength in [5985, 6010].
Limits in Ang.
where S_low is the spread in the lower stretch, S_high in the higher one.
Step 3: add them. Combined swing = 4.6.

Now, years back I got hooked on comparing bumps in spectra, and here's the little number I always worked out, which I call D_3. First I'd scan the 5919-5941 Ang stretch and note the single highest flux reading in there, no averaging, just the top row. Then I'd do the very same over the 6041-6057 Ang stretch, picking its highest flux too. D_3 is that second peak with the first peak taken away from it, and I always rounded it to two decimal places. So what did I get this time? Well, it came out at 0.29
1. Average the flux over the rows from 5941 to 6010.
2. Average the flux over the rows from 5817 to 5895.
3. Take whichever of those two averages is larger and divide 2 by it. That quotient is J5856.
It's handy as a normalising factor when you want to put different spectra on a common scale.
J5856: 0.117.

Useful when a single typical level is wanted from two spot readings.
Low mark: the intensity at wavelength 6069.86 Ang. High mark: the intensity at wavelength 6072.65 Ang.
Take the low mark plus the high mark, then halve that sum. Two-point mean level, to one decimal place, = 17.5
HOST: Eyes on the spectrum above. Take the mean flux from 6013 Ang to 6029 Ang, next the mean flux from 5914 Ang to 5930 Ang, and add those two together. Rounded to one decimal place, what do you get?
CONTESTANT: 33.2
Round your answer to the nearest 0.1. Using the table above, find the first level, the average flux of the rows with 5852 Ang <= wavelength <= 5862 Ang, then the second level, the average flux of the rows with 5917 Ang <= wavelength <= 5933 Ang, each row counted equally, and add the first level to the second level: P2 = 33.6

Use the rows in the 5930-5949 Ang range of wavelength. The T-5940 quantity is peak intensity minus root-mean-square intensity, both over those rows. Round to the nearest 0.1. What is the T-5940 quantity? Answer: 0.8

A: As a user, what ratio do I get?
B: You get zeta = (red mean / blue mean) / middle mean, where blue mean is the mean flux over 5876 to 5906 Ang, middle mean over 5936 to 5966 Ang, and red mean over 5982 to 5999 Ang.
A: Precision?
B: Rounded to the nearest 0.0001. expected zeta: 0.0616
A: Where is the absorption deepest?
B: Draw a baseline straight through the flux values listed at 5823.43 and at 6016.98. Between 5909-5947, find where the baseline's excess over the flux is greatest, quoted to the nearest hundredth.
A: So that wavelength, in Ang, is 5918.05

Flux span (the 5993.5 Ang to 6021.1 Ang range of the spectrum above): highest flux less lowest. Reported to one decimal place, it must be 2.4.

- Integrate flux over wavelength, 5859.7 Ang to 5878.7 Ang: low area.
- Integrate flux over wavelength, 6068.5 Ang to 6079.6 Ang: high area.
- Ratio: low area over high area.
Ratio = 1.7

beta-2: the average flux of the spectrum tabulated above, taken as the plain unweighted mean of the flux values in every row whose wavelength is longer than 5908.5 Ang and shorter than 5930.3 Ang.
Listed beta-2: 16.9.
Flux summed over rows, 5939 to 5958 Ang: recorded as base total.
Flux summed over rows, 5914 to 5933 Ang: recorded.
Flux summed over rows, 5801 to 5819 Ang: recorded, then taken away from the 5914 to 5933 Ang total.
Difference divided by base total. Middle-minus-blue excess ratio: -0.02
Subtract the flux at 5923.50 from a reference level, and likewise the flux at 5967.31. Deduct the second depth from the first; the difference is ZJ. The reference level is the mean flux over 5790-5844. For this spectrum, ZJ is 0.1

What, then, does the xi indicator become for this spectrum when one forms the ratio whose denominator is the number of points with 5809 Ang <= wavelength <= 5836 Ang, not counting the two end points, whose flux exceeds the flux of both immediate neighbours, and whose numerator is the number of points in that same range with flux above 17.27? 3.0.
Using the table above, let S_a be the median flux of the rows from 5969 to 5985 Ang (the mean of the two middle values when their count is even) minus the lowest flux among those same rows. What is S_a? 0.78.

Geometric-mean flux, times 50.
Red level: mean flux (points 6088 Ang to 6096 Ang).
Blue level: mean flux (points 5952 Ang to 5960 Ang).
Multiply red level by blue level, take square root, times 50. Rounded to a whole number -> 850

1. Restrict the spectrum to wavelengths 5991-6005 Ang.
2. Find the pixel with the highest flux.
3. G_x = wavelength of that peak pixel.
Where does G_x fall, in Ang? 6003.14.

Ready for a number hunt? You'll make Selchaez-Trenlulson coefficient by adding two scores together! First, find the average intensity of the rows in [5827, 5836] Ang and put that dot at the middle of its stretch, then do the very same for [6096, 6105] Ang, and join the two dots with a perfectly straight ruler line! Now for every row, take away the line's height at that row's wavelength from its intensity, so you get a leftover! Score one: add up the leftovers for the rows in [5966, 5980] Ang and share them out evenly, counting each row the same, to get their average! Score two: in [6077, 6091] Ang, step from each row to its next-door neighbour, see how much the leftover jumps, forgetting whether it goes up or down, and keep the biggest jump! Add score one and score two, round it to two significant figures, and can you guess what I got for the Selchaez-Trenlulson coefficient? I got 1.1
